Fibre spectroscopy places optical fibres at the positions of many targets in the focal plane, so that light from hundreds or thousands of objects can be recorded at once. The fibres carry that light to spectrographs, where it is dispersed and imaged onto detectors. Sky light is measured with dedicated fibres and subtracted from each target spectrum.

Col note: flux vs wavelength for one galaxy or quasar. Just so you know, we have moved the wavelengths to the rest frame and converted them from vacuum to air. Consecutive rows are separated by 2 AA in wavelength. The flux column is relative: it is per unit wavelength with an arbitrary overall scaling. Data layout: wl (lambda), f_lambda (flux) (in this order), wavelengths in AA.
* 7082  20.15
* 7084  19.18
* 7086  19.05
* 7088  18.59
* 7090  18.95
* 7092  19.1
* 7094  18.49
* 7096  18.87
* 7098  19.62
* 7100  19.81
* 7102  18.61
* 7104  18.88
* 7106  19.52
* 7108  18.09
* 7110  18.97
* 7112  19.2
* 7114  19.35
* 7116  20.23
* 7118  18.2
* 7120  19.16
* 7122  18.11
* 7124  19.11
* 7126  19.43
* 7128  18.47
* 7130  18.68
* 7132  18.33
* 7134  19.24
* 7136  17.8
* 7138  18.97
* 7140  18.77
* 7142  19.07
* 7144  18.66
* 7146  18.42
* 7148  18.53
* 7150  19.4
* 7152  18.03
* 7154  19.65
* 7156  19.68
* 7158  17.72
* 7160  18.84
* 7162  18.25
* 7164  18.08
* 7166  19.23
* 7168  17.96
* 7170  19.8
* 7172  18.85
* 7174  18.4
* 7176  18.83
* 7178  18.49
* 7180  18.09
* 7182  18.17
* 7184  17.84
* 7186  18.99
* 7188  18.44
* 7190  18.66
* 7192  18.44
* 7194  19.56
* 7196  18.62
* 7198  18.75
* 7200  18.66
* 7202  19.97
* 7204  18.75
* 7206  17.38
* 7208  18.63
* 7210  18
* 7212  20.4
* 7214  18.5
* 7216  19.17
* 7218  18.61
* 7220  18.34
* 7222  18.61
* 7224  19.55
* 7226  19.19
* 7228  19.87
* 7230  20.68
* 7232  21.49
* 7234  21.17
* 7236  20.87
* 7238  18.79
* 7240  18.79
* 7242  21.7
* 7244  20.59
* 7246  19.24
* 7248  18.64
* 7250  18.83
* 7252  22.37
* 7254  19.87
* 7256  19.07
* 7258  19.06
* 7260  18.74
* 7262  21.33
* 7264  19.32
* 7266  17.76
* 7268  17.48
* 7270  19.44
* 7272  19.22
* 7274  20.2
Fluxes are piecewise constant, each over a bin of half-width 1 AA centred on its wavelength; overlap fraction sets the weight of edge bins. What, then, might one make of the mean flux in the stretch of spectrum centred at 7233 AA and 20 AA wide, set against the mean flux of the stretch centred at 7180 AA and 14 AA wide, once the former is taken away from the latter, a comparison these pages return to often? -1.8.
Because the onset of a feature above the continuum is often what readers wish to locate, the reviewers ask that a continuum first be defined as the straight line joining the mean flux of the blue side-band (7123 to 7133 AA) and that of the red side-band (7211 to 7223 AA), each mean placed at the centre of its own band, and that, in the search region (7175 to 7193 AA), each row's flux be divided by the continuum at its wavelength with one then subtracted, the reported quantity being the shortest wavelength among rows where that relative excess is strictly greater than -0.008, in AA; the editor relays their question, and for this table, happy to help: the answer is 7176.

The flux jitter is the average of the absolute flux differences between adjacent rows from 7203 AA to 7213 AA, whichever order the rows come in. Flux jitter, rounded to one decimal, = 1.4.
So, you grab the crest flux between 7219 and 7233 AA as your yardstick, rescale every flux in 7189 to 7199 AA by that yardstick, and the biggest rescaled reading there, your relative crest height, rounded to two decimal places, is 0.91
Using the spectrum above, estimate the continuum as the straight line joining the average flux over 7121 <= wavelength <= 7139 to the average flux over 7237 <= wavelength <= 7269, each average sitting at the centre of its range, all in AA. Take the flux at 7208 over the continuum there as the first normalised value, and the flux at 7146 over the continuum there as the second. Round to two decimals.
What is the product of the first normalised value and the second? 0.95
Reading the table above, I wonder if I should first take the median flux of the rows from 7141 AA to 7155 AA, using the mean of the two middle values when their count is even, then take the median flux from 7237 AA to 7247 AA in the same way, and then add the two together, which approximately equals 37.9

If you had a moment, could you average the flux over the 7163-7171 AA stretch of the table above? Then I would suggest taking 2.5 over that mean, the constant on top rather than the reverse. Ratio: 0.133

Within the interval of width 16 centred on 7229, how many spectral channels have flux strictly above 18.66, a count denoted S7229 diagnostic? 7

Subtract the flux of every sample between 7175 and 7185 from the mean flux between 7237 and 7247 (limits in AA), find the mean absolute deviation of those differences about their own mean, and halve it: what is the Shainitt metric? 0.15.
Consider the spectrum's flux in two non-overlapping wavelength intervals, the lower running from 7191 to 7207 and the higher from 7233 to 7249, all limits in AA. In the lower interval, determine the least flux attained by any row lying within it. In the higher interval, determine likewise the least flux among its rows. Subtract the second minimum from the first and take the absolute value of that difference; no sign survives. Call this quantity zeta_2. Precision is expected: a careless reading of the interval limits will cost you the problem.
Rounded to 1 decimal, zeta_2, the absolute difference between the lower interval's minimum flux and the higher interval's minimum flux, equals 1.3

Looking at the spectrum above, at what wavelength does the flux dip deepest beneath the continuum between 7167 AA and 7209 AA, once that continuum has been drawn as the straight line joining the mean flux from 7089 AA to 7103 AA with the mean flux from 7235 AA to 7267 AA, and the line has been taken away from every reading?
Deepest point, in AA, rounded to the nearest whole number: 7206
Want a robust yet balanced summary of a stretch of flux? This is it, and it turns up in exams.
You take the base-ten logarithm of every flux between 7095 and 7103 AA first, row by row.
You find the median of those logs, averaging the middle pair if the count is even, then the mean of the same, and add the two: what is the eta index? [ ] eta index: 2.57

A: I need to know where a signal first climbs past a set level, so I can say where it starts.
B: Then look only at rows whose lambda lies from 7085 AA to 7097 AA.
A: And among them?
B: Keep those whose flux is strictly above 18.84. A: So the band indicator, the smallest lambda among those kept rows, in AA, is 7086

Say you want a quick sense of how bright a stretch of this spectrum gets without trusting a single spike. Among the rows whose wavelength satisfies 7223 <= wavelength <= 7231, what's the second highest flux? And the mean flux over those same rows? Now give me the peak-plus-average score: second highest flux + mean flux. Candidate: 39.7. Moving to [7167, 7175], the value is 37.6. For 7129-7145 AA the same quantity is 37.8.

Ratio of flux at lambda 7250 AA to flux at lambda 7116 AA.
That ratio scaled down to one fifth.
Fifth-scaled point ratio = 0.186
